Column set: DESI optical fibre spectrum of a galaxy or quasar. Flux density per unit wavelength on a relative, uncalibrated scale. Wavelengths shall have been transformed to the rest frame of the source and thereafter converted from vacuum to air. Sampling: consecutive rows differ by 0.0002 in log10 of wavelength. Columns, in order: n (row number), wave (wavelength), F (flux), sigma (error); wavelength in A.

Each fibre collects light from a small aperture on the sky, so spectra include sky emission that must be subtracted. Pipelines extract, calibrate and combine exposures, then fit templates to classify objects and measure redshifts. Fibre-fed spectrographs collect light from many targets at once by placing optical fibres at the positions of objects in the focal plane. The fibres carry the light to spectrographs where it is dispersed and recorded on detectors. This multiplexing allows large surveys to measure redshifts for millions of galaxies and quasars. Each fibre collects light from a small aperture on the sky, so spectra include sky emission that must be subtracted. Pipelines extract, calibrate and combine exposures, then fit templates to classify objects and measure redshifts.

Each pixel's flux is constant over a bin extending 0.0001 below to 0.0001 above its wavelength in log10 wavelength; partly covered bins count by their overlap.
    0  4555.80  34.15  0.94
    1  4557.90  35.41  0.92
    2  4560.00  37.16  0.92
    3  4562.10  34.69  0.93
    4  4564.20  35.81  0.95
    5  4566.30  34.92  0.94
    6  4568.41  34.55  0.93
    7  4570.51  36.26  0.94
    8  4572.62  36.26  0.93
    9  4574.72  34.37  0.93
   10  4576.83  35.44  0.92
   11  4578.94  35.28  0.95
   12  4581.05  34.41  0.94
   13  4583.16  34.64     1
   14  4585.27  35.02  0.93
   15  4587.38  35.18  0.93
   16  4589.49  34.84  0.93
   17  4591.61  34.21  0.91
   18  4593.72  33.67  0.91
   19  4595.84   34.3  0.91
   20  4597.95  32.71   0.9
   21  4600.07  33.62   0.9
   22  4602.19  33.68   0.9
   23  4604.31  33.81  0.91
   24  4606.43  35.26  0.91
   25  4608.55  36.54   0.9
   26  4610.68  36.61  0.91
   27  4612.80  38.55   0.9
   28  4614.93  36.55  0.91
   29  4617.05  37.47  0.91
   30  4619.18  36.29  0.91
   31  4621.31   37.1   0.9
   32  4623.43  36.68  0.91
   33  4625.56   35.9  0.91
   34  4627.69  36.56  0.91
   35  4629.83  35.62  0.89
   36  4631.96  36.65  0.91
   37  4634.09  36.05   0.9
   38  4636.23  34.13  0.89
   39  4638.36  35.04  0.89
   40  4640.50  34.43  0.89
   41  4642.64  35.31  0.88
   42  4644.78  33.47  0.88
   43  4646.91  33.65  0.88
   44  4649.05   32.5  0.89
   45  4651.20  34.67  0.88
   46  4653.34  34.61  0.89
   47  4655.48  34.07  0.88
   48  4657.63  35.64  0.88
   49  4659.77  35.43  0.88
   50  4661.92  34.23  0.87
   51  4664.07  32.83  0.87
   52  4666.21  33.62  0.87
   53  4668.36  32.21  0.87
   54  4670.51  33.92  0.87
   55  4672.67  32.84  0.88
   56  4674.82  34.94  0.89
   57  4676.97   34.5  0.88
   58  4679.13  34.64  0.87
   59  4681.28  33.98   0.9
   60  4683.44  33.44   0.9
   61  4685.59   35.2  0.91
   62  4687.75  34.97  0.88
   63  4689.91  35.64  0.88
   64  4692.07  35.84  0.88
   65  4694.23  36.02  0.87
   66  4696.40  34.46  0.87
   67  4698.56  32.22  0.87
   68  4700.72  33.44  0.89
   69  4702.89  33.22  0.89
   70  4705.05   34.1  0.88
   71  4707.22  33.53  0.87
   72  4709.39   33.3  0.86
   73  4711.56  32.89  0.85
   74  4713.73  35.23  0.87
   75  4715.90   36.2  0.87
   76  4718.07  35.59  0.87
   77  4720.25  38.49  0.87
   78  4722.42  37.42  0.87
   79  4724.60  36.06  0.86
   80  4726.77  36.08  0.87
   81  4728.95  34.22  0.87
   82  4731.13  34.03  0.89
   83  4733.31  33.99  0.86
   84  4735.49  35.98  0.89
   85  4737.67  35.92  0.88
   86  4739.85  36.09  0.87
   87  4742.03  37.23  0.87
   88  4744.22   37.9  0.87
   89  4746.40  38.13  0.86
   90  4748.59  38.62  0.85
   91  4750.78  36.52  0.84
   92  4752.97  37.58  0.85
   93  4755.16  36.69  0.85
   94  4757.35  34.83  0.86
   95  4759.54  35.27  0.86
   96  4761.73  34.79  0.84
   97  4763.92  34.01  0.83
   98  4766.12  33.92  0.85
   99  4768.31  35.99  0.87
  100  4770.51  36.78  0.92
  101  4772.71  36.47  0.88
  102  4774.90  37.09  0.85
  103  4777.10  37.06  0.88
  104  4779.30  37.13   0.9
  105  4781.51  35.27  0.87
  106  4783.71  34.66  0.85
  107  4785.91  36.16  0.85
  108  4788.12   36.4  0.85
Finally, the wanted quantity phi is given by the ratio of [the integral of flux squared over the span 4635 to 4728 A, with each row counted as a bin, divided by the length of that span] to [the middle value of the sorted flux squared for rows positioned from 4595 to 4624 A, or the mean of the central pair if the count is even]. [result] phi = 0.90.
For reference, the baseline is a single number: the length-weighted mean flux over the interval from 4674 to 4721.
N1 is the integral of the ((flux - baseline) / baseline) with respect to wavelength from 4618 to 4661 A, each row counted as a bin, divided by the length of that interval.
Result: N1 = 0.02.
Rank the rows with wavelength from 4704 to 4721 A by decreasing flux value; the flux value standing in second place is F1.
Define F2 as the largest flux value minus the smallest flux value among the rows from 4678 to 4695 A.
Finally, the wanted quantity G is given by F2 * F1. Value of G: 93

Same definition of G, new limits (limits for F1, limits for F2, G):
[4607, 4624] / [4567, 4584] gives 71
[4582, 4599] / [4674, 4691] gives 77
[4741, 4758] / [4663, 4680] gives 104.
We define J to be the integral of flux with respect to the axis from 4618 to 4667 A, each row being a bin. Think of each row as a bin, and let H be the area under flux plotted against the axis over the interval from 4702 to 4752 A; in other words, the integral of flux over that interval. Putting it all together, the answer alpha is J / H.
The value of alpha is 0.961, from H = 1785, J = 1715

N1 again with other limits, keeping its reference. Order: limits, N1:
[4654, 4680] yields -0.02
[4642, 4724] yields 0.00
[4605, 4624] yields 0.06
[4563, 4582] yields 0.02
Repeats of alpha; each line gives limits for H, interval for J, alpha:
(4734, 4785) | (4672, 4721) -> 0.916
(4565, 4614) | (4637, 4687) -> 0.996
